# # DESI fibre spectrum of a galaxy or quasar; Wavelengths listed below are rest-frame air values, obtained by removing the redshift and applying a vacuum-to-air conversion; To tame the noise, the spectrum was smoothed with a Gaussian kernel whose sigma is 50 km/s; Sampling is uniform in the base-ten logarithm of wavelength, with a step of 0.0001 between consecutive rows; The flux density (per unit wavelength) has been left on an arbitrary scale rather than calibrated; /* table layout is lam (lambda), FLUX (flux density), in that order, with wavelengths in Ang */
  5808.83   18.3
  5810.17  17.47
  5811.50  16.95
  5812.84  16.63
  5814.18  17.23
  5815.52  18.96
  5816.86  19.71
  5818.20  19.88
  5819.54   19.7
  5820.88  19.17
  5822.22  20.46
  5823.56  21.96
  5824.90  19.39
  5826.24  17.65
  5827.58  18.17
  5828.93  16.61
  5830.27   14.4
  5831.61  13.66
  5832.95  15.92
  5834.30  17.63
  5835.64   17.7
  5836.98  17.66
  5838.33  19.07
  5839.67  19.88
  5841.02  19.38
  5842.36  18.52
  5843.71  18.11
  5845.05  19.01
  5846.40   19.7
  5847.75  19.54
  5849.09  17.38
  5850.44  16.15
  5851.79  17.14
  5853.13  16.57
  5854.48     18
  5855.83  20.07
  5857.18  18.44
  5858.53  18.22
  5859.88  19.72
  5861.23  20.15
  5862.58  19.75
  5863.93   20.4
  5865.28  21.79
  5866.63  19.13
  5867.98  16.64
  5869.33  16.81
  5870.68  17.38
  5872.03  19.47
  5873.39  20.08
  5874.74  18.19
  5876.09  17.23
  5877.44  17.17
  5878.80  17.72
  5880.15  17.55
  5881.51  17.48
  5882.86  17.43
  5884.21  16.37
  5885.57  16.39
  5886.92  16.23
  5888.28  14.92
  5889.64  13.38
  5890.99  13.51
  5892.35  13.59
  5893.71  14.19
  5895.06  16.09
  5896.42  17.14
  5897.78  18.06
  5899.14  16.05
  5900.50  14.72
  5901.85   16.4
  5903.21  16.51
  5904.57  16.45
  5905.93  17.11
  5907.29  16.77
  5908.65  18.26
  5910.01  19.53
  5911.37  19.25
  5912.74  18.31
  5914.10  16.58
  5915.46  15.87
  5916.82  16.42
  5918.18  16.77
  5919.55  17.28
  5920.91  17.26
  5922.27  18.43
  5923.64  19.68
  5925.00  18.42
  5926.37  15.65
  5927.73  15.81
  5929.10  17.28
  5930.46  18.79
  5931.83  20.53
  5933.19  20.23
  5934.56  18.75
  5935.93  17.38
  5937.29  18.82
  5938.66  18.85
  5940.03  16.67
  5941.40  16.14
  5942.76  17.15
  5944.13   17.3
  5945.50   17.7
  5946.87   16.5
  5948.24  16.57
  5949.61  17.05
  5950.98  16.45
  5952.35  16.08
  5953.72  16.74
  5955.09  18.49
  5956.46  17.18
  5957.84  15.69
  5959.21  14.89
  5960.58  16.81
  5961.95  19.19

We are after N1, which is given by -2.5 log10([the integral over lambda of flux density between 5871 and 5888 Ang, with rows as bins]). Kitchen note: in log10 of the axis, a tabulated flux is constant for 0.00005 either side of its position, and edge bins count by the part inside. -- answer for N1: -6.2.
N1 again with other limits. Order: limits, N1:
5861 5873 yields -5.9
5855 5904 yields -7.3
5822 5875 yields -7.5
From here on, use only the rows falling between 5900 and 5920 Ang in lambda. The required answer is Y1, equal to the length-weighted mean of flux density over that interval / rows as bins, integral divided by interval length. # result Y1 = 17.1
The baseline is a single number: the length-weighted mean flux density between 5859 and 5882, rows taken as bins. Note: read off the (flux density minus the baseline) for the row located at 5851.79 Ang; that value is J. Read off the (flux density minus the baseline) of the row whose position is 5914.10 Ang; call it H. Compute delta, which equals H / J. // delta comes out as 1.4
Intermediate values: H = -2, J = -1.5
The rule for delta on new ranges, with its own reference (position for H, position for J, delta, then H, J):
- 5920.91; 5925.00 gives 6.5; -1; -0.2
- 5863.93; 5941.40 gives -0.7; 2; -2.5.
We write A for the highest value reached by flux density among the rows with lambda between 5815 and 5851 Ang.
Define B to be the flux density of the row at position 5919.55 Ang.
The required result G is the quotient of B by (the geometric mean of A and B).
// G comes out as 0.89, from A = 21.96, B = 17.28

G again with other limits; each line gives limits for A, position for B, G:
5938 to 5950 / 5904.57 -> 0.93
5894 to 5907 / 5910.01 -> 1.04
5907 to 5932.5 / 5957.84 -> 0.87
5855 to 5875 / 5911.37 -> 0.94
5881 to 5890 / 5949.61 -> 0.99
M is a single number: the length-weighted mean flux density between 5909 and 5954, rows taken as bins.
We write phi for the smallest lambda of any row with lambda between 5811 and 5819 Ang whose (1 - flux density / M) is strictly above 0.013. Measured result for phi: 5811.50 Ang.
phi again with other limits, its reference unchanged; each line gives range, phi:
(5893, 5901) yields 5893.71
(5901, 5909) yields 5901.85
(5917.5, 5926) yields 5918.18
